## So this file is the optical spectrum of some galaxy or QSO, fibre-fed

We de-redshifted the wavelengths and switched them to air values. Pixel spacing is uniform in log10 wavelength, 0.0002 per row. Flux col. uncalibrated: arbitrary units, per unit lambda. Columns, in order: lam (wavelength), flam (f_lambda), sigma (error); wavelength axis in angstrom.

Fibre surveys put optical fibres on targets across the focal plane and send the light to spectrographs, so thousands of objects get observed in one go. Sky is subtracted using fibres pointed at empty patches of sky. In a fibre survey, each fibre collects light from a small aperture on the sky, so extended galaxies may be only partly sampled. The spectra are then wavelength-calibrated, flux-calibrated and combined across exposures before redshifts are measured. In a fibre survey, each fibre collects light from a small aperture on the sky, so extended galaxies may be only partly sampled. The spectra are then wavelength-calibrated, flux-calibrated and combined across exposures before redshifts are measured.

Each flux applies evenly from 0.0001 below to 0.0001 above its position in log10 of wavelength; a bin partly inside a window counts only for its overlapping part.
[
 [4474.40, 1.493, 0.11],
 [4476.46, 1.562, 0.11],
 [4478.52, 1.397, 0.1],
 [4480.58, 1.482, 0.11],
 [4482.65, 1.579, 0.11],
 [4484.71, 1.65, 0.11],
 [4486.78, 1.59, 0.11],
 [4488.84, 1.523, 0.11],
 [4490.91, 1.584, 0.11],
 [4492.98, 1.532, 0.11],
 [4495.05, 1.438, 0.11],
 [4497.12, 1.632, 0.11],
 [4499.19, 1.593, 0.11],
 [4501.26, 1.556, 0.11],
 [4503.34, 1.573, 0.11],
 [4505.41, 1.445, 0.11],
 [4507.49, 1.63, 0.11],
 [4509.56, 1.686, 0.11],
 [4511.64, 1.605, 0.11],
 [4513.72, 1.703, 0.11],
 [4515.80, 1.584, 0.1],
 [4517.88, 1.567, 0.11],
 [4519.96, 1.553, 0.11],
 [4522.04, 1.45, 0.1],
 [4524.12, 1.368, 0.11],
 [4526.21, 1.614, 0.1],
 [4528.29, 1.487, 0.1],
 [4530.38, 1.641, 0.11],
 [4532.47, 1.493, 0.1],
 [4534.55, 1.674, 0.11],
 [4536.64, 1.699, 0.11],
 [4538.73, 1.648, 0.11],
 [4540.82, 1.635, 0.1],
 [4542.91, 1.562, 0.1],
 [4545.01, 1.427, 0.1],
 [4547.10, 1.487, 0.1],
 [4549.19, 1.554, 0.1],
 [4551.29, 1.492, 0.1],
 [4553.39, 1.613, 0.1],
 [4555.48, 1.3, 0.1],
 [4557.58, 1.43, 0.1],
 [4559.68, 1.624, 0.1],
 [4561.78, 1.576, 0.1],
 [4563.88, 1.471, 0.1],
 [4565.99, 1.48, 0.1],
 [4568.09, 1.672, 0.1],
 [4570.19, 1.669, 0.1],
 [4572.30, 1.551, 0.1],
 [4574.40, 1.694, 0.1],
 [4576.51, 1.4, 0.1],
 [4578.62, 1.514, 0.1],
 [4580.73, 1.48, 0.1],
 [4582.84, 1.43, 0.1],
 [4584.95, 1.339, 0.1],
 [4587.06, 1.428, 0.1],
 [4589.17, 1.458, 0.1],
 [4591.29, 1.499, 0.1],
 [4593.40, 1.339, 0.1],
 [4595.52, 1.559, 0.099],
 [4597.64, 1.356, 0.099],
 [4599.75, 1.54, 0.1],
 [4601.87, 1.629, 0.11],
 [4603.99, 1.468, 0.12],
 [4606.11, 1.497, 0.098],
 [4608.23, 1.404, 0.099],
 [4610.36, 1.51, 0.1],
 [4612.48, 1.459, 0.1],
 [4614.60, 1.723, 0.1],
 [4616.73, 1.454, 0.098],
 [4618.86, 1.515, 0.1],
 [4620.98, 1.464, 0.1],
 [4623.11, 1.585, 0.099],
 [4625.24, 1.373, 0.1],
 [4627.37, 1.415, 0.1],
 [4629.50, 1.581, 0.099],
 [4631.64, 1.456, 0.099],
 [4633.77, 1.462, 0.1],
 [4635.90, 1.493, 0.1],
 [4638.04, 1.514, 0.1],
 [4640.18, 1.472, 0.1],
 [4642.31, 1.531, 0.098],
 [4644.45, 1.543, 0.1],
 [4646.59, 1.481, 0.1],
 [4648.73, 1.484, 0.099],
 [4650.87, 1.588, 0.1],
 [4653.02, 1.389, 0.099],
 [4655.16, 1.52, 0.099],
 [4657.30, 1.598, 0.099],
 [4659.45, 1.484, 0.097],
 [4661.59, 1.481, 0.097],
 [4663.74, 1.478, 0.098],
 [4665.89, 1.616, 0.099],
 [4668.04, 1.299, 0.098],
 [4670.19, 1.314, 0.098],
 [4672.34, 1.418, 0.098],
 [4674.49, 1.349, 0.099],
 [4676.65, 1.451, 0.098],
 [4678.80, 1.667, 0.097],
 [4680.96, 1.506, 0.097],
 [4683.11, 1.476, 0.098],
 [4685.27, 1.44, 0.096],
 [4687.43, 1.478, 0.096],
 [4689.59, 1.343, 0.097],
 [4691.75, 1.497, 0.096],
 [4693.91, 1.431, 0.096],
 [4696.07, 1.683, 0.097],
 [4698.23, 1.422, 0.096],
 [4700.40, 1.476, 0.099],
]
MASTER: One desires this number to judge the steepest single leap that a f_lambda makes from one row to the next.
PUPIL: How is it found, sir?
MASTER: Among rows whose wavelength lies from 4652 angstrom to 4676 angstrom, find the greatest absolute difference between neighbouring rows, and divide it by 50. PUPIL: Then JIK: 0.0063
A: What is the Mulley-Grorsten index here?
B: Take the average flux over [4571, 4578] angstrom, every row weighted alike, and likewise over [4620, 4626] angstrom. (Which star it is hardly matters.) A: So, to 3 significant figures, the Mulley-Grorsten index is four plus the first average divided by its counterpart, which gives 5.05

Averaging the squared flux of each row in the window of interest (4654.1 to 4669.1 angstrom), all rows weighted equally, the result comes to 2.2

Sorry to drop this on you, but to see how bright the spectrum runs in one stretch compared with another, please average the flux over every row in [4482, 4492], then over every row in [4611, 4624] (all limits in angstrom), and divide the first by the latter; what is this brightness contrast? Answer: 1.03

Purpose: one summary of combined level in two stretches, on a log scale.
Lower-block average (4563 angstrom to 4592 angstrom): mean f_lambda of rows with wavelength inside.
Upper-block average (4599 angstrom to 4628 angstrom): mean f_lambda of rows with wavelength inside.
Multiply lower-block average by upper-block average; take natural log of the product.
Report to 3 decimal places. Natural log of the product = 0.817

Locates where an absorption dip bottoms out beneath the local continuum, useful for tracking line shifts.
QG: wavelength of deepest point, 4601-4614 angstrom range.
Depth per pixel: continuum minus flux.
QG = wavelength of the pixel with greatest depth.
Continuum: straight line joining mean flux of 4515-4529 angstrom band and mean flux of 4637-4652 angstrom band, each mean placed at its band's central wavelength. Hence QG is 4608.23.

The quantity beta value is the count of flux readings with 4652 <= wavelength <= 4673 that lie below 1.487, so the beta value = 7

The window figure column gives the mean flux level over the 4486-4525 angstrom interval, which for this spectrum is 1.56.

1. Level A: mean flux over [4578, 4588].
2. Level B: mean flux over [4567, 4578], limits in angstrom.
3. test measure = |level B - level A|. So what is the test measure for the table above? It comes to 0.16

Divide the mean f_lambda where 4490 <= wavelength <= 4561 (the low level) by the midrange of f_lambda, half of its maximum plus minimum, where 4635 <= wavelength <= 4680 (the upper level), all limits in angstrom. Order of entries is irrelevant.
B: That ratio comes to 1.05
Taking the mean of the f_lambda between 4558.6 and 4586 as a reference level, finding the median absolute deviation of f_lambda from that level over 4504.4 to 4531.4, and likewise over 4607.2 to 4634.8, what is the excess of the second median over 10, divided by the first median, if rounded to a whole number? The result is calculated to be -119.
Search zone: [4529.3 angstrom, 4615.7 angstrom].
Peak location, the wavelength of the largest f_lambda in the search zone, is 4614.60 angstrom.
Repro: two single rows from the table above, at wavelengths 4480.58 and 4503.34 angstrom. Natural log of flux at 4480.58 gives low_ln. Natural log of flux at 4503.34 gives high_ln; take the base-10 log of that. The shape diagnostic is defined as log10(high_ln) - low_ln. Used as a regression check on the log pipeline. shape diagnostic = -0.737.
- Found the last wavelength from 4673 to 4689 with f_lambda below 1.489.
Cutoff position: 4687.43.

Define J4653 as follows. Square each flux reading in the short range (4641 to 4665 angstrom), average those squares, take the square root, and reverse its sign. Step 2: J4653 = -1.51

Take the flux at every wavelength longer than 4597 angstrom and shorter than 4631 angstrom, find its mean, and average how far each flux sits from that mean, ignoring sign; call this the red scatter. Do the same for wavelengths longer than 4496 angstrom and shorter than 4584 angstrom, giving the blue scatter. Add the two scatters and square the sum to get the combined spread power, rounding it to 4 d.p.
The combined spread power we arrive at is 0.0243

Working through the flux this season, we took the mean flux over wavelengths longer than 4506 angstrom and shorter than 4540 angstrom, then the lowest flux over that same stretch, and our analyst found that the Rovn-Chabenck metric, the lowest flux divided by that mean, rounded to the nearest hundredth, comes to 0.86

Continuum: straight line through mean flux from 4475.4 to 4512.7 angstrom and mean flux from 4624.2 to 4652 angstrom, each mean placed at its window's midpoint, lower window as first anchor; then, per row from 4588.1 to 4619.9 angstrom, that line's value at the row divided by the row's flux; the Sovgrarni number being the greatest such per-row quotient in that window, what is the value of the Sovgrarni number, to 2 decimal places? 1.13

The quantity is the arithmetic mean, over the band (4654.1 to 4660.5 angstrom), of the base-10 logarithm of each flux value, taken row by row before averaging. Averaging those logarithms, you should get 0.186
